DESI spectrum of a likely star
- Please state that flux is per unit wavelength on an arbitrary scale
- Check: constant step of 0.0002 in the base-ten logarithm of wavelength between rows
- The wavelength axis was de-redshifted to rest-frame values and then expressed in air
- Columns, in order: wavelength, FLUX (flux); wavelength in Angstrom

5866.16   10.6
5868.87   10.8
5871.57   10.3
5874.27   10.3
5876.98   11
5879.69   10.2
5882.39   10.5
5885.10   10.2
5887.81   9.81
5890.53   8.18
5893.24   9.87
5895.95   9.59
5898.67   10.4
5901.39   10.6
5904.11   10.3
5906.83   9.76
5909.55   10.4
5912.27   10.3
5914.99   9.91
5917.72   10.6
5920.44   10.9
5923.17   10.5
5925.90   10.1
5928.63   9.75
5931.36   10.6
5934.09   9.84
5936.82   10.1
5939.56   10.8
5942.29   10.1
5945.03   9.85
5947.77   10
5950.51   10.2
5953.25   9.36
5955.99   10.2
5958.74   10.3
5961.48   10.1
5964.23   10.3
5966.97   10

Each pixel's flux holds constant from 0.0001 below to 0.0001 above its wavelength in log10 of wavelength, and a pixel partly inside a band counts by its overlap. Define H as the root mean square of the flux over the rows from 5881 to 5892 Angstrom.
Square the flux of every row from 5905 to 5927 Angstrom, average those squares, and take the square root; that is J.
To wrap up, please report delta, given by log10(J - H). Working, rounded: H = 9.7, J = 10.3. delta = -0.22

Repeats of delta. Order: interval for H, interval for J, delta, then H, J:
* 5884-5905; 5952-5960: -1.17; 9.9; 10.0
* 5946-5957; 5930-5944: -0.46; 9.9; 10.3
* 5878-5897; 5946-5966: -0.55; 9.8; 10.1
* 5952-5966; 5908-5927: -0.48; 10.1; 10.4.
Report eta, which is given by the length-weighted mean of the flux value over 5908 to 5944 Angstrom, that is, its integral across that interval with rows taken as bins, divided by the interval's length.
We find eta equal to 10.3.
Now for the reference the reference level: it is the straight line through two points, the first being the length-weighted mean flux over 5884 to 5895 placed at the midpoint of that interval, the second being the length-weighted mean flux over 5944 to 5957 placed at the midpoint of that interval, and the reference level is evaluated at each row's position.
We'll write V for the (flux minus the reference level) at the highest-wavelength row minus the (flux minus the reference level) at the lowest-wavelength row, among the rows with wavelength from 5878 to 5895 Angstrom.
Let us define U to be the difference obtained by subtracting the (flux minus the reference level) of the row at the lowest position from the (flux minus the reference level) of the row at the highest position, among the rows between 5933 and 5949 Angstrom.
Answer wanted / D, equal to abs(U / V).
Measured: 0.2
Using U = 0.07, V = -0.42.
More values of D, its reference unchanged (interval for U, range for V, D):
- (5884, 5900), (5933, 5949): 1.6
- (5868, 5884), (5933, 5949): 5.8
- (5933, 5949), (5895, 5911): 0.1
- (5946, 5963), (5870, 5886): 0.0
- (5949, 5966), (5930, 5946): 0.0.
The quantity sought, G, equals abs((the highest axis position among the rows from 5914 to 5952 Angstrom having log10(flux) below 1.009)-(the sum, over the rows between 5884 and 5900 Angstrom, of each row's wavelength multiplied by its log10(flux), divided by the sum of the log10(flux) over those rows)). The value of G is 58.6 Angstrom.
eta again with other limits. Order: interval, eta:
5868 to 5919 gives 10.2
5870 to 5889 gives 10.3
